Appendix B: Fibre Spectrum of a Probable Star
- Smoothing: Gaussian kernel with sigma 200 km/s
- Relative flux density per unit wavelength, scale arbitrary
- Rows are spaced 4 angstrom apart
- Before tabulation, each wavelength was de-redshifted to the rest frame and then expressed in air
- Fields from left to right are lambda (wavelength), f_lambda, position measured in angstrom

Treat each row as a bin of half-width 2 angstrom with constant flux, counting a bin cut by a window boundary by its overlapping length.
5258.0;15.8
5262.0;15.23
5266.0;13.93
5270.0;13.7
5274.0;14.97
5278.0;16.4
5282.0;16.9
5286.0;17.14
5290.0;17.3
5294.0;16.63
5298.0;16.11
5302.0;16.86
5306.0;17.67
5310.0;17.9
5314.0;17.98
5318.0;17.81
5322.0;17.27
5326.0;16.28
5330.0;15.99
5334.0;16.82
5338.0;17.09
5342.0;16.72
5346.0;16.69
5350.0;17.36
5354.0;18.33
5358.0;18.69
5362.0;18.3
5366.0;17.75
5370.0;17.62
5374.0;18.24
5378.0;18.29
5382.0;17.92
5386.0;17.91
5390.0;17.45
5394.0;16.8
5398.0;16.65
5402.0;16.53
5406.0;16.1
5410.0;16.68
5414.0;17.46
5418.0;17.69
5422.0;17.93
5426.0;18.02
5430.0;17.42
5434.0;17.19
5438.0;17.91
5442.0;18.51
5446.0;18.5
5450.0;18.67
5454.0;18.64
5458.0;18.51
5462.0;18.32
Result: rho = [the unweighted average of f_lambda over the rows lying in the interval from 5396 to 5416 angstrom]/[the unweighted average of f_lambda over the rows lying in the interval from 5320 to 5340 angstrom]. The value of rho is 1.00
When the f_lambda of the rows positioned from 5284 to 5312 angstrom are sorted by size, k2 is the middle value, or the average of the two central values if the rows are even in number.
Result 17.1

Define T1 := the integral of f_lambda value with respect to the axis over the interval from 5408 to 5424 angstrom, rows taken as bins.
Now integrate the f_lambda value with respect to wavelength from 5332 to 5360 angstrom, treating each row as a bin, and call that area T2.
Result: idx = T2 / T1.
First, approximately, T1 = 279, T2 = 487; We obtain 1.74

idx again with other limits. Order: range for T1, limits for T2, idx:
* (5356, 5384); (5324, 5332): 0.25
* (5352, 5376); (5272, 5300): 1.06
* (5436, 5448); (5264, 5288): 1.69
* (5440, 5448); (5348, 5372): 2.92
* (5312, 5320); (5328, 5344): 1.86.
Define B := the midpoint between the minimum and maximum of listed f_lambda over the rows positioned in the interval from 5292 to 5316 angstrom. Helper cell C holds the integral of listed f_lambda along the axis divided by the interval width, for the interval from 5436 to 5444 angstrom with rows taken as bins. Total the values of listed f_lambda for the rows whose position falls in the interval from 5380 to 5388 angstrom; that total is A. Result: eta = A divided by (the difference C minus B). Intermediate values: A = 36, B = 17.0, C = 18.2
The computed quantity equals 31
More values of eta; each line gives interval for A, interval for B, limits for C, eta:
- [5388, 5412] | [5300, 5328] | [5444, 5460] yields 69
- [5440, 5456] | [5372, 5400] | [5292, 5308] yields -114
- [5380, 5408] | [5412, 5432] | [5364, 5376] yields 796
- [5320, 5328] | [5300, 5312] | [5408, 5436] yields 322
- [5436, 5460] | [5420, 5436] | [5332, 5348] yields -143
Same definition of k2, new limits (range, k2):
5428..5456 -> 18.5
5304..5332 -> 17.7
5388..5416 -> 16.7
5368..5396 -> 17.9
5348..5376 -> 18.2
